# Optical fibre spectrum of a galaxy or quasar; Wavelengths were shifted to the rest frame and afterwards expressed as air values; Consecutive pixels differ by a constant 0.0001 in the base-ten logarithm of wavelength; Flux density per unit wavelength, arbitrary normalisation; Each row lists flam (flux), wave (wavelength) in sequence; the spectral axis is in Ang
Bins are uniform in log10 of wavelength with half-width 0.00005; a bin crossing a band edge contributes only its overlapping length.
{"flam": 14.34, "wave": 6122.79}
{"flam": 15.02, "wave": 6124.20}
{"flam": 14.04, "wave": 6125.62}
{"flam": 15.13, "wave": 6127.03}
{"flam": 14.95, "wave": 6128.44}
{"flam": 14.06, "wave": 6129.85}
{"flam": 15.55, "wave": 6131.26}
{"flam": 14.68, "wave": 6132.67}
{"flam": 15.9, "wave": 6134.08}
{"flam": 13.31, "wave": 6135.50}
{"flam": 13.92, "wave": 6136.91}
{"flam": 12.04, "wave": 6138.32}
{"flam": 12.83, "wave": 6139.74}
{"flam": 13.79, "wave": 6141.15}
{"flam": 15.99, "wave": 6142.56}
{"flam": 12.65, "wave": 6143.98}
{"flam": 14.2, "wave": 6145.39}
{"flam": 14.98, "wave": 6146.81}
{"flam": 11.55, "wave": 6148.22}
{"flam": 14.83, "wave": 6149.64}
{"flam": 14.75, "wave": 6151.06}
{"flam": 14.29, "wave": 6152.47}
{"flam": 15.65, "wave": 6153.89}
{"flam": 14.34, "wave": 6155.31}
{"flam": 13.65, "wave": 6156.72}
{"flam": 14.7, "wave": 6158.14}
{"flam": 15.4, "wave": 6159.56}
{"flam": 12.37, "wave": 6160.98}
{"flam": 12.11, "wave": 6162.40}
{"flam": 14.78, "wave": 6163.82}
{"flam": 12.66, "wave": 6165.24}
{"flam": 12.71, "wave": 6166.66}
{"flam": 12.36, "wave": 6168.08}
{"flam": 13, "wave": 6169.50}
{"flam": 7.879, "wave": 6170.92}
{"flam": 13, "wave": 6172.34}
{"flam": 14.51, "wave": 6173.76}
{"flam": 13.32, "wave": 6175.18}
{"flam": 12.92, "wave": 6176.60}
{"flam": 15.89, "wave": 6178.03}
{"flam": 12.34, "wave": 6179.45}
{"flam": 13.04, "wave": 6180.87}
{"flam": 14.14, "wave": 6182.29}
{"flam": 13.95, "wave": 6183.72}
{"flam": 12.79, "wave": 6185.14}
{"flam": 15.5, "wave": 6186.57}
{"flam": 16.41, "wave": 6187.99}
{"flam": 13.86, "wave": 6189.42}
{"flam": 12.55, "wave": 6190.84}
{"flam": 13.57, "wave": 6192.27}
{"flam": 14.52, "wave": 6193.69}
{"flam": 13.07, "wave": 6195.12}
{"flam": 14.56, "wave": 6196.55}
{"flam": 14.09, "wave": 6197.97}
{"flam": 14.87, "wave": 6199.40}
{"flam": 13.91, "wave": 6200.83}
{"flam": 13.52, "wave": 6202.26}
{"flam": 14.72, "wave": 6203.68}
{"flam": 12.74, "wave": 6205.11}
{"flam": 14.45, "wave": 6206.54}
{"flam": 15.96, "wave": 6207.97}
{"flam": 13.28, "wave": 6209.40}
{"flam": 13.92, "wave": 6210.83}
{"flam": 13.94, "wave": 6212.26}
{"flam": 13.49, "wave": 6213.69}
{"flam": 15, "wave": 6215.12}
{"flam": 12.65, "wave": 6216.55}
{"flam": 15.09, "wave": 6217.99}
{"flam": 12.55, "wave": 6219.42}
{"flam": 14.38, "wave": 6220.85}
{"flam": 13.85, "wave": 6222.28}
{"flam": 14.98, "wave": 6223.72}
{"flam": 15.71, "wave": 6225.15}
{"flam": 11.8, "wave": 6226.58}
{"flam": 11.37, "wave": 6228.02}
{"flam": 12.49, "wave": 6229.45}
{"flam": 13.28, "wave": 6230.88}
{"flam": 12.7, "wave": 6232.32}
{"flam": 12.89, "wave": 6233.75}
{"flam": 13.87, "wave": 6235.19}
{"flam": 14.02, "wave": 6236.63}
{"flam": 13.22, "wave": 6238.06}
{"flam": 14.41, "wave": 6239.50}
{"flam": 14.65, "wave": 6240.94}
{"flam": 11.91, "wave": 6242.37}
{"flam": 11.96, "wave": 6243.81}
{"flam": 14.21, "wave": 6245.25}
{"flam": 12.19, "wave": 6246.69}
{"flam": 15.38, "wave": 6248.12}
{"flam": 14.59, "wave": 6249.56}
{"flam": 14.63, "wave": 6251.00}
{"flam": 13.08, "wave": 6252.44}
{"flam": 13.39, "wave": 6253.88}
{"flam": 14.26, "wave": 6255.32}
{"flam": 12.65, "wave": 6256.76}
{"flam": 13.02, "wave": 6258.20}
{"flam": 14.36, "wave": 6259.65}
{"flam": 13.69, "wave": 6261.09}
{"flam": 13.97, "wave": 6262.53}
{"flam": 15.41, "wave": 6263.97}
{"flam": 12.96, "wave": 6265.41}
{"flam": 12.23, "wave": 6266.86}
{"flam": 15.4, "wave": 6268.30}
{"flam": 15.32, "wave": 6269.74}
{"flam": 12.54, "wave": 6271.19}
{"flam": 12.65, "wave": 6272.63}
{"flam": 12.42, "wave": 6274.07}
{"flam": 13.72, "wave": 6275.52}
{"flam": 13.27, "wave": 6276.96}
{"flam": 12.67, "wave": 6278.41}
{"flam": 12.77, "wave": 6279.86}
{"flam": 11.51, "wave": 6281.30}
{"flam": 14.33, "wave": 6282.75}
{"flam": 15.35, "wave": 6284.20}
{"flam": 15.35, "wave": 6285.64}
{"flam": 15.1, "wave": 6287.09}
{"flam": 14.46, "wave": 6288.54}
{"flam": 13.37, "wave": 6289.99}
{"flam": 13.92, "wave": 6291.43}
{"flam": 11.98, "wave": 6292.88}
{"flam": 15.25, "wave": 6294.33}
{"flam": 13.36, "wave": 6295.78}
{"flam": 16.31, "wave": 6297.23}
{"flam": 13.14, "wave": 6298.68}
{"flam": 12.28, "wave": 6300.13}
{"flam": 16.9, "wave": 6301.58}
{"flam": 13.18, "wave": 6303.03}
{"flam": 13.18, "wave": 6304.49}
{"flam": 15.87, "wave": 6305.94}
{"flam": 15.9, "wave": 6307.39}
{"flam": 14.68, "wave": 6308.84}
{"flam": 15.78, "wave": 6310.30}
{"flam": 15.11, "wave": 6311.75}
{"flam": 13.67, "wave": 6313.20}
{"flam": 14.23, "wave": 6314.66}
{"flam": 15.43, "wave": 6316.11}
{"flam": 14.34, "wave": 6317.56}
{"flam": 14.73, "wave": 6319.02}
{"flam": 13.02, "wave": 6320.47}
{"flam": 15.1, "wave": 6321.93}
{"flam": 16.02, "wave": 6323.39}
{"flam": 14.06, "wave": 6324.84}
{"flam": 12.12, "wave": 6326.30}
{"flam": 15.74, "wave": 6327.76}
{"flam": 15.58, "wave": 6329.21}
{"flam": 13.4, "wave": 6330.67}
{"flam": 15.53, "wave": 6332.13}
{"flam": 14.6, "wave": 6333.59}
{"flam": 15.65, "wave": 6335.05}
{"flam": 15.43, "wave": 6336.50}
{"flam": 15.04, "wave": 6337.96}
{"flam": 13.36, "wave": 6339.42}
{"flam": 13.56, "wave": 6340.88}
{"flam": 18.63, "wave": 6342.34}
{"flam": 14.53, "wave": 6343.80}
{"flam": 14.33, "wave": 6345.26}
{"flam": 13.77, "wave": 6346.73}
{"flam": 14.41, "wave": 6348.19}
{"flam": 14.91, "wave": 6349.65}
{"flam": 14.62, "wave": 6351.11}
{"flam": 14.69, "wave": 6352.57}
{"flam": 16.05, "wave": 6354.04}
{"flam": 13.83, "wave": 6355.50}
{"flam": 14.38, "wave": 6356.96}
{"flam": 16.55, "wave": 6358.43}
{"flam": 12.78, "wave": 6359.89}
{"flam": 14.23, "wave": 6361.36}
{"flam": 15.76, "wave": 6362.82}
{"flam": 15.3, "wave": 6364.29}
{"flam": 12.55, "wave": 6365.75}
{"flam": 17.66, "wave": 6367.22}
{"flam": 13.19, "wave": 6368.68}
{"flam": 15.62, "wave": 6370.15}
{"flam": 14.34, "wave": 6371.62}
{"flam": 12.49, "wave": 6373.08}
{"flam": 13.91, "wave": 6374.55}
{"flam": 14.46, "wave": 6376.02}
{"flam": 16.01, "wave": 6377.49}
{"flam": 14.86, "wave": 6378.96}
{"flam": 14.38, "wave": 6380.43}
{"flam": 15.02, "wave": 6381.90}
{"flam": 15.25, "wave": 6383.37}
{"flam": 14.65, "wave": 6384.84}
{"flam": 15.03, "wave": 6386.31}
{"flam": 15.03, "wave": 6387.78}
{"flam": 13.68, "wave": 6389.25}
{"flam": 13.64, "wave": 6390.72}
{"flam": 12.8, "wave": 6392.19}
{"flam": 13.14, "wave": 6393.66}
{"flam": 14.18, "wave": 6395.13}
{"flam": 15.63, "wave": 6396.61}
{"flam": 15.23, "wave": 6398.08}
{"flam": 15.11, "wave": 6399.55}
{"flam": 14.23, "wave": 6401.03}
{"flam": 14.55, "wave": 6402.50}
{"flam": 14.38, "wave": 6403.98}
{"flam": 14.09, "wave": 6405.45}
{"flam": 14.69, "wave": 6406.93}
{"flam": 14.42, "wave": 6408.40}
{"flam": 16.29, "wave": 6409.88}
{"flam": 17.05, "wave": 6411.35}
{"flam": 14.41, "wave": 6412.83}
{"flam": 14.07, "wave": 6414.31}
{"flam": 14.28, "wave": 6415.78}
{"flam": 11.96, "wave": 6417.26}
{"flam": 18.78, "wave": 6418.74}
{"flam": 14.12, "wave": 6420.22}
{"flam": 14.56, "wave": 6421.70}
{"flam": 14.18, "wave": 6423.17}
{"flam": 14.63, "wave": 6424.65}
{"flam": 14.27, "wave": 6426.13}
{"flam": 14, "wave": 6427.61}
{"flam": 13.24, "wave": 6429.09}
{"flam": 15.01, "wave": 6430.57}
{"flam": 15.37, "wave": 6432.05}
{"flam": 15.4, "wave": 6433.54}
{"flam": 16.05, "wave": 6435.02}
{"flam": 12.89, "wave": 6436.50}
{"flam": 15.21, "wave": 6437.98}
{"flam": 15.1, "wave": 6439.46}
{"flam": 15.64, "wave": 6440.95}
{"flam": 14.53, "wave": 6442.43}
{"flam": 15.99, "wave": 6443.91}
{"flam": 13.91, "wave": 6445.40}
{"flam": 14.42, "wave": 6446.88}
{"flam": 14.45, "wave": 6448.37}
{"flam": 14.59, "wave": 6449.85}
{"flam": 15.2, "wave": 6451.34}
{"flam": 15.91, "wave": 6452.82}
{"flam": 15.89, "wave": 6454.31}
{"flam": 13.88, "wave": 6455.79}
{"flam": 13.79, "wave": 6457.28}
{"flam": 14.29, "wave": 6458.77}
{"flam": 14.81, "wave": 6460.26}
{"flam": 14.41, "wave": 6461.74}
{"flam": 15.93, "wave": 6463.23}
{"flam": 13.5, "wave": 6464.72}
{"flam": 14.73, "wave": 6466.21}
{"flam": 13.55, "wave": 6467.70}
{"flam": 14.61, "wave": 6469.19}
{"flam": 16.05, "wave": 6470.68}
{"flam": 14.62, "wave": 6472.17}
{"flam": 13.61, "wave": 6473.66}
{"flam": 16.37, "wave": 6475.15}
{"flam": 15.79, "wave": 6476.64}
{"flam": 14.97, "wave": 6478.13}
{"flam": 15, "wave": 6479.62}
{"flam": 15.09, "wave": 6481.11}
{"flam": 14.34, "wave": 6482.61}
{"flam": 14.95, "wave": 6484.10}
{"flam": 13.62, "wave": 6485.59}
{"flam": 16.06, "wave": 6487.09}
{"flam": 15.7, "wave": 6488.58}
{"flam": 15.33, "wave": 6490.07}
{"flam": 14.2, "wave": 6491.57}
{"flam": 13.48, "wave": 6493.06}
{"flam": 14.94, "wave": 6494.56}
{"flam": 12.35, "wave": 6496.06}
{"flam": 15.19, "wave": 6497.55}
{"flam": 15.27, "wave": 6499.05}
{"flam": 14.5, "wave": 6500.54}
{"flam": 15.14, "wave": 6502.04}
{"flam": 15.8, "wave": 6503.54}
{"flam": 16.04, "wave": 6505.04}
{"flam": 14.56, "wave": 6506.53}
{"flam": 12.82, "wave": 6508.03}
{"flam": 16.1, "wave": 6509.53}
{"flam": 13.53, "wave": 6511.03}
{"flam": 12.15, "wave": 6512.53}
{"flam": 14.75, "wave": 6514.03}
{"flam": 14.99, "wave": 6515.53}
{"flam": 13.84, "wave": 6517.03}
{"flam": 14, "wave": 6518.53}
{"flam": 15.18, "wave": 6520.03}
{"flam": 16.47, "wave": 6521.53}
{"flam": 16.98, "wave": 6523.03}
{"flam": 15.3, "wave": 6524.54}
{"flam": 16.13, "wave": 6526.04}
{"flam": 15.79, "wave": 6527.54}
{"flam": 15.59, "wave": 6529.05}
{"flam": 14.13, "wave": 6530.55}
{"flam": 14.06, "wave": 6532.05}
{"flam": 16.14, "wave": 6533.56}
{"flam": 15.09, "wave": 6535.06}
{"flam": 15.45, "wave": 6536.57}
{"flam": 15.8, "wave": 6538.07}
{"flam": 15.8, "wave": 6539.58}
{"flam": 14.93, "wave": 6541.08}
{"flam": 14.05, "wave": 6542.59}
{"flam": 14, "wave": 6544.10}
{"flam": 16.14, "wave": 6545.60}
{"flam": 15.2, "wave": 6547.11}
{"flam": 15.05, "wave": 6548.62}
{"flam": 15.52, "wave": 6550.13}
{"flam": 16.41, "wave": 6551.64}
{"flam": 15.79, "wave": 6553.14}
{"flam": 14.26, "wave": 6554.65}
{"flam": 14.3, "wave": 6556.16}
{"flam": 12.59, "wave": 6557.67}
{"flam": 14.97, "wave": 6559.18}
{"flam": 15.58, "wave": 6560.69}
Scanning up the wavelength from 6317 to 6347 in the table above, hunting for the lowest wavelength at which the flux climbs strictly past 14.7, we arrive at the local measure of 6319.02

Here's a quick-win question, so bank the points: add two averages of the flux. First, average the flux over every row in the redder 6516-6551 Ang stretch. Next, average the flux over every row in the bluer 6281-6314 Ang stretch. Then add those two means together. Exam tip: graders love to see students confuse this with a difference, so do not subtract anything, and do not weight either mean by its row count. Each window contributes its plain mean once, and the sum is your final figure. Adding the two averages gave 29.6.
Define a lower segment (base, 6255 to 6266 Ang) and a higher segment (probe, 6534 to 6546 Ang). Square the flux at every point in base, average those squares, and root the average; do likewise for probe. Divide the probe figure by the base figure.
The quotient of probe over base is 1.10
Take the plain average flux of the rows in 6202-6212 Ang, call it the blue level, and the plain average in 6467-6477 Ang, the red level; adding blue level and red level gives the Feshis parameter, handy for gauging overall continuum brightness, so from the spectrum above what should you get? 29.0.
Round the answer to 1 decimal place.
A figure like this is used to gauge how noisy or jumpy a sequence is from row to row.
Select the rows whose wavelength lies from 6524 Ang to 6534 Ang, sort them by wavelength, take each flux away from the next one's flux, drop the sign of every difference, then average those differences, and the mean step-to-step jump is 0.8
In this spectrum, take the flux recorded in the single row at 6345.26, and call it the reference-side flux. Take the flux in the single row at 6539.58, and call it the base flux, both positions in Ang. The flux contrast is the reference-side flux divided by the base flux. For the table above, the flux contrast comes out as 0.907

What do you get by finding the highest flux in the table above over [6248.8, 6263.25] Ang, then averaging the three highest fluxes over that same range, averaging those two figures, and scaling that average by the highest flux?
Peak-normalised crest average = 0.996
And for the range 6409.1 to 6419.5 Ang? 0.963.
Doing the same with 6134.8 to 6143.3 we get 0.955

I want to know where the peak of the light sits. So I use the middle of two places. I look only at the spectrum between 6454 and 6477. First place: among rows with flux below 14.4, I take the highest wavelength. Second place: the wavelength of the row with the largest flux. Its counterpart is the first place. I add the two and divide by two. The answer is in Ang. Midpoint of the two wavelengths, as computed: 6474.4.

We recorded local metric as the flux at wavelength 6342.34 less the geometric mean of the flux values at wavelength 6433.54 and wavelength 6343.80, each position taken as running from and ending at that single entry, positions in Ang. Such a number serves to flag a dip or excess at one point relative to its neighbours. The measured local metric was 3.7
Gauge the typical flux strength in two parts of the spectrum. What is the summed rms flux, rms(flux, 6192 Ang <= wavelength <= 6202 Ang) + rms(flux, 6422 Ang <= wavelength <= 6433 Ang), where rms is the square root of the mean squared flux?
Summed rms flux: 28.5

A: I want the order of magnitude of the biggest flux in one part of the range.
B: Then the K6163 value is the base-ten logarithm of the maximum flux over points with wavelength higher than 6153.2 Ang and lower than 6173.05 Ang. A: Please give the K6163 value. 1.19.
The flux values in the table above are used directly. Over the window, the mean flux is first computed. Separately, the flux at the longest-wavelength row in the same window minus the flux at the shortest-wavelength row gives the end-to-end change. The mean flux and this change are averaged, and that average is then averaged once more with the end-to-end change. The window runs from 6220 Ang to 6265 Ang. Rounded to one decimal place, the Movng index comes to 4.2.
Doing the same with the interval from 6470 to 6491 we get 3.2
